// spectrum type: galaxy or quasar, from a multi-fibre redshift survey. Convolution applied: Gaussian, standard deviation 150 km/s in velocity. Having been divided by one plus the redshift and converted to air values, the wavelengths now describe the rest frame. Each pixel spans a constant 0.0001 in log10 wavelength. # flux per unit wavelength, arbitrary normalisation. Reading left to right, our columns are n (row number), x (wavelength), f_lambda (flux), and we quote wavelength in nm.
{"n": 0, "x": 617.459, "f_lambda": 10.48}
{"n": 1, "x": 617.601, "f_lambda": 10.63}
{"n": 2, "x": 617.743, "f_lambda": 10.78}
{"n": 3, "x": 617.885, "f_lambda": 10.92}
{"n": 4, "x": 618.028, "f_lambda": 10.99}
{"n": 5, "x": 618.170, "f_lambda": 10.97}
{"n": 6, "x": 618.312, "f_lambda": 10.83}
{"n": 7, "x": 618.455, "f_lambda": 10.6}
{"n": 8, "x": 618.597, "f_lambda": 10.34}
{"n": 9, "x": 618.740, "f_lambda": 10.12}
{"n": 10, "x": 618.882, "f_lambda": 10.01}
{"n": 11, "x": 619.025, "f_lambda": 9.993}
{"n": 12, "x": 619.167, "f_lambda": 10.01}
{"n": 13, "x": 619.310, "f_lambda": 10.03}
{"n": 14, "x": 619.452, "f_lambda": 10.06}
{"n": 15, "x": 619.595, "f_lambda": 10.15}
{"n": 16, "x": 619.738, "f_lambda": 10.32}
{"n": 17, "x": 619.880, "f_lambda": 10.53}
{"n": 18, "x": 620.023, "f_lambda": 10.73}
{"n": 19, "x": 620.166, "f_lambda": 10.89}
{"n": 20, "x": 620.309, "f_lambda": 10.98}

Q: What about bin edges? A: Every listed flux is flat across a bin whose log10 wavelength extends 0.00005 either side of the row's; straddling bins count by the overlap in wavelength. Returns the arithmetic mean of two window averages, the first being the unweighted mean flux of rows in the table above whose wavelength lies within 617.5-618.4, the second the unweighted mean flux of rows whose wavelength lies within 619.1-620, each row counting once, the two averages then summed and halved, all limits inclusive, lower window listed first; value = 10.5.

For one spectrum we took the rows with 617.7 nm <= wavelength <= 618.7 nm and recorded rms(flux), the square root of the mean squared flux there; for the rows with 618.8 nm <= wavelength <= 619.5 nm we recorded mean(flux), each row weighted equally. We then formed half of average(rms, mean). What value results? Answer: 5.20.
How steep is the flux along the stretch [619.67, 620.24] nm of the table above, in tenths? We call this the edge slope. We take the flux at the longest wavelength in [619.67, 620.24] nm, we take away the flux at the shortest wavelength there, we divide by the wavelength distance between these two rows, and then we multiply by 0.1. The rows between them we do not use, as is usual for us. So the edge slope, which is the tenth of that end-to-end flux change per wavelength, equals 0.13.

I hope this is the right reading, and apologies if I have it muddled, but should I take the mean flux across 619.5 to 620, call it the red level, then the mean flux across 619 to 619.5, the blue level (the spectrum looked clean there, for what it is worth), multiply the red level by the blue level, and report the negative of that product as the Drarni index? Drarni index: -104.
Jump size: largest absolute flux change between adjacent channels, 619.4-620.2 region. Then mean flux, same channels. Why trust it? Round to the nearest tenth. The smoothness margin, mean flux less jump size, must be 10.2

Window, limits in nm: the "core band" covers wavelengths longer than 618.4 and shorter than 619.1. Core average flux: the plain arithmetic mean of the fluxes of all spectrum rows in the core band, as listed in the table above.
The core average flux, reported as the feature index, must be 10.2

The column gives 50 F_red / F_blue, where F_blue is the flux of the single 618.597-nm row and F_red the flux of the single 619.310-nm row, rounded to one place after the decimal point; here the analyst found 48.5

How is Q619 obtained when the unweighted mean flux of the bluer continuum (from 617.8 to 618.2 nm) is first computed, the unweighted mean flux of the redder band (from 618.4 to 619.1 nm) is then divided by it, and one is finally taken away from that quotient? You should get -0.068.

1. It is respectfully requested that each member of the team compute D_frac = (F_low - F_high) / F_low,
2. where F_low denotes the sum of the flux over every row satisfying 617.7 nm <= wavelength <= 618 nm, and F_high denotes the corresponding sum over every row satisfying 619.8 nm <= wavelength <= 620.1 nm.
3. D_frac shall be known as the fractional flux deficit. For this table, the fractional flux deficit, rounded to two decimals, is 0.02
